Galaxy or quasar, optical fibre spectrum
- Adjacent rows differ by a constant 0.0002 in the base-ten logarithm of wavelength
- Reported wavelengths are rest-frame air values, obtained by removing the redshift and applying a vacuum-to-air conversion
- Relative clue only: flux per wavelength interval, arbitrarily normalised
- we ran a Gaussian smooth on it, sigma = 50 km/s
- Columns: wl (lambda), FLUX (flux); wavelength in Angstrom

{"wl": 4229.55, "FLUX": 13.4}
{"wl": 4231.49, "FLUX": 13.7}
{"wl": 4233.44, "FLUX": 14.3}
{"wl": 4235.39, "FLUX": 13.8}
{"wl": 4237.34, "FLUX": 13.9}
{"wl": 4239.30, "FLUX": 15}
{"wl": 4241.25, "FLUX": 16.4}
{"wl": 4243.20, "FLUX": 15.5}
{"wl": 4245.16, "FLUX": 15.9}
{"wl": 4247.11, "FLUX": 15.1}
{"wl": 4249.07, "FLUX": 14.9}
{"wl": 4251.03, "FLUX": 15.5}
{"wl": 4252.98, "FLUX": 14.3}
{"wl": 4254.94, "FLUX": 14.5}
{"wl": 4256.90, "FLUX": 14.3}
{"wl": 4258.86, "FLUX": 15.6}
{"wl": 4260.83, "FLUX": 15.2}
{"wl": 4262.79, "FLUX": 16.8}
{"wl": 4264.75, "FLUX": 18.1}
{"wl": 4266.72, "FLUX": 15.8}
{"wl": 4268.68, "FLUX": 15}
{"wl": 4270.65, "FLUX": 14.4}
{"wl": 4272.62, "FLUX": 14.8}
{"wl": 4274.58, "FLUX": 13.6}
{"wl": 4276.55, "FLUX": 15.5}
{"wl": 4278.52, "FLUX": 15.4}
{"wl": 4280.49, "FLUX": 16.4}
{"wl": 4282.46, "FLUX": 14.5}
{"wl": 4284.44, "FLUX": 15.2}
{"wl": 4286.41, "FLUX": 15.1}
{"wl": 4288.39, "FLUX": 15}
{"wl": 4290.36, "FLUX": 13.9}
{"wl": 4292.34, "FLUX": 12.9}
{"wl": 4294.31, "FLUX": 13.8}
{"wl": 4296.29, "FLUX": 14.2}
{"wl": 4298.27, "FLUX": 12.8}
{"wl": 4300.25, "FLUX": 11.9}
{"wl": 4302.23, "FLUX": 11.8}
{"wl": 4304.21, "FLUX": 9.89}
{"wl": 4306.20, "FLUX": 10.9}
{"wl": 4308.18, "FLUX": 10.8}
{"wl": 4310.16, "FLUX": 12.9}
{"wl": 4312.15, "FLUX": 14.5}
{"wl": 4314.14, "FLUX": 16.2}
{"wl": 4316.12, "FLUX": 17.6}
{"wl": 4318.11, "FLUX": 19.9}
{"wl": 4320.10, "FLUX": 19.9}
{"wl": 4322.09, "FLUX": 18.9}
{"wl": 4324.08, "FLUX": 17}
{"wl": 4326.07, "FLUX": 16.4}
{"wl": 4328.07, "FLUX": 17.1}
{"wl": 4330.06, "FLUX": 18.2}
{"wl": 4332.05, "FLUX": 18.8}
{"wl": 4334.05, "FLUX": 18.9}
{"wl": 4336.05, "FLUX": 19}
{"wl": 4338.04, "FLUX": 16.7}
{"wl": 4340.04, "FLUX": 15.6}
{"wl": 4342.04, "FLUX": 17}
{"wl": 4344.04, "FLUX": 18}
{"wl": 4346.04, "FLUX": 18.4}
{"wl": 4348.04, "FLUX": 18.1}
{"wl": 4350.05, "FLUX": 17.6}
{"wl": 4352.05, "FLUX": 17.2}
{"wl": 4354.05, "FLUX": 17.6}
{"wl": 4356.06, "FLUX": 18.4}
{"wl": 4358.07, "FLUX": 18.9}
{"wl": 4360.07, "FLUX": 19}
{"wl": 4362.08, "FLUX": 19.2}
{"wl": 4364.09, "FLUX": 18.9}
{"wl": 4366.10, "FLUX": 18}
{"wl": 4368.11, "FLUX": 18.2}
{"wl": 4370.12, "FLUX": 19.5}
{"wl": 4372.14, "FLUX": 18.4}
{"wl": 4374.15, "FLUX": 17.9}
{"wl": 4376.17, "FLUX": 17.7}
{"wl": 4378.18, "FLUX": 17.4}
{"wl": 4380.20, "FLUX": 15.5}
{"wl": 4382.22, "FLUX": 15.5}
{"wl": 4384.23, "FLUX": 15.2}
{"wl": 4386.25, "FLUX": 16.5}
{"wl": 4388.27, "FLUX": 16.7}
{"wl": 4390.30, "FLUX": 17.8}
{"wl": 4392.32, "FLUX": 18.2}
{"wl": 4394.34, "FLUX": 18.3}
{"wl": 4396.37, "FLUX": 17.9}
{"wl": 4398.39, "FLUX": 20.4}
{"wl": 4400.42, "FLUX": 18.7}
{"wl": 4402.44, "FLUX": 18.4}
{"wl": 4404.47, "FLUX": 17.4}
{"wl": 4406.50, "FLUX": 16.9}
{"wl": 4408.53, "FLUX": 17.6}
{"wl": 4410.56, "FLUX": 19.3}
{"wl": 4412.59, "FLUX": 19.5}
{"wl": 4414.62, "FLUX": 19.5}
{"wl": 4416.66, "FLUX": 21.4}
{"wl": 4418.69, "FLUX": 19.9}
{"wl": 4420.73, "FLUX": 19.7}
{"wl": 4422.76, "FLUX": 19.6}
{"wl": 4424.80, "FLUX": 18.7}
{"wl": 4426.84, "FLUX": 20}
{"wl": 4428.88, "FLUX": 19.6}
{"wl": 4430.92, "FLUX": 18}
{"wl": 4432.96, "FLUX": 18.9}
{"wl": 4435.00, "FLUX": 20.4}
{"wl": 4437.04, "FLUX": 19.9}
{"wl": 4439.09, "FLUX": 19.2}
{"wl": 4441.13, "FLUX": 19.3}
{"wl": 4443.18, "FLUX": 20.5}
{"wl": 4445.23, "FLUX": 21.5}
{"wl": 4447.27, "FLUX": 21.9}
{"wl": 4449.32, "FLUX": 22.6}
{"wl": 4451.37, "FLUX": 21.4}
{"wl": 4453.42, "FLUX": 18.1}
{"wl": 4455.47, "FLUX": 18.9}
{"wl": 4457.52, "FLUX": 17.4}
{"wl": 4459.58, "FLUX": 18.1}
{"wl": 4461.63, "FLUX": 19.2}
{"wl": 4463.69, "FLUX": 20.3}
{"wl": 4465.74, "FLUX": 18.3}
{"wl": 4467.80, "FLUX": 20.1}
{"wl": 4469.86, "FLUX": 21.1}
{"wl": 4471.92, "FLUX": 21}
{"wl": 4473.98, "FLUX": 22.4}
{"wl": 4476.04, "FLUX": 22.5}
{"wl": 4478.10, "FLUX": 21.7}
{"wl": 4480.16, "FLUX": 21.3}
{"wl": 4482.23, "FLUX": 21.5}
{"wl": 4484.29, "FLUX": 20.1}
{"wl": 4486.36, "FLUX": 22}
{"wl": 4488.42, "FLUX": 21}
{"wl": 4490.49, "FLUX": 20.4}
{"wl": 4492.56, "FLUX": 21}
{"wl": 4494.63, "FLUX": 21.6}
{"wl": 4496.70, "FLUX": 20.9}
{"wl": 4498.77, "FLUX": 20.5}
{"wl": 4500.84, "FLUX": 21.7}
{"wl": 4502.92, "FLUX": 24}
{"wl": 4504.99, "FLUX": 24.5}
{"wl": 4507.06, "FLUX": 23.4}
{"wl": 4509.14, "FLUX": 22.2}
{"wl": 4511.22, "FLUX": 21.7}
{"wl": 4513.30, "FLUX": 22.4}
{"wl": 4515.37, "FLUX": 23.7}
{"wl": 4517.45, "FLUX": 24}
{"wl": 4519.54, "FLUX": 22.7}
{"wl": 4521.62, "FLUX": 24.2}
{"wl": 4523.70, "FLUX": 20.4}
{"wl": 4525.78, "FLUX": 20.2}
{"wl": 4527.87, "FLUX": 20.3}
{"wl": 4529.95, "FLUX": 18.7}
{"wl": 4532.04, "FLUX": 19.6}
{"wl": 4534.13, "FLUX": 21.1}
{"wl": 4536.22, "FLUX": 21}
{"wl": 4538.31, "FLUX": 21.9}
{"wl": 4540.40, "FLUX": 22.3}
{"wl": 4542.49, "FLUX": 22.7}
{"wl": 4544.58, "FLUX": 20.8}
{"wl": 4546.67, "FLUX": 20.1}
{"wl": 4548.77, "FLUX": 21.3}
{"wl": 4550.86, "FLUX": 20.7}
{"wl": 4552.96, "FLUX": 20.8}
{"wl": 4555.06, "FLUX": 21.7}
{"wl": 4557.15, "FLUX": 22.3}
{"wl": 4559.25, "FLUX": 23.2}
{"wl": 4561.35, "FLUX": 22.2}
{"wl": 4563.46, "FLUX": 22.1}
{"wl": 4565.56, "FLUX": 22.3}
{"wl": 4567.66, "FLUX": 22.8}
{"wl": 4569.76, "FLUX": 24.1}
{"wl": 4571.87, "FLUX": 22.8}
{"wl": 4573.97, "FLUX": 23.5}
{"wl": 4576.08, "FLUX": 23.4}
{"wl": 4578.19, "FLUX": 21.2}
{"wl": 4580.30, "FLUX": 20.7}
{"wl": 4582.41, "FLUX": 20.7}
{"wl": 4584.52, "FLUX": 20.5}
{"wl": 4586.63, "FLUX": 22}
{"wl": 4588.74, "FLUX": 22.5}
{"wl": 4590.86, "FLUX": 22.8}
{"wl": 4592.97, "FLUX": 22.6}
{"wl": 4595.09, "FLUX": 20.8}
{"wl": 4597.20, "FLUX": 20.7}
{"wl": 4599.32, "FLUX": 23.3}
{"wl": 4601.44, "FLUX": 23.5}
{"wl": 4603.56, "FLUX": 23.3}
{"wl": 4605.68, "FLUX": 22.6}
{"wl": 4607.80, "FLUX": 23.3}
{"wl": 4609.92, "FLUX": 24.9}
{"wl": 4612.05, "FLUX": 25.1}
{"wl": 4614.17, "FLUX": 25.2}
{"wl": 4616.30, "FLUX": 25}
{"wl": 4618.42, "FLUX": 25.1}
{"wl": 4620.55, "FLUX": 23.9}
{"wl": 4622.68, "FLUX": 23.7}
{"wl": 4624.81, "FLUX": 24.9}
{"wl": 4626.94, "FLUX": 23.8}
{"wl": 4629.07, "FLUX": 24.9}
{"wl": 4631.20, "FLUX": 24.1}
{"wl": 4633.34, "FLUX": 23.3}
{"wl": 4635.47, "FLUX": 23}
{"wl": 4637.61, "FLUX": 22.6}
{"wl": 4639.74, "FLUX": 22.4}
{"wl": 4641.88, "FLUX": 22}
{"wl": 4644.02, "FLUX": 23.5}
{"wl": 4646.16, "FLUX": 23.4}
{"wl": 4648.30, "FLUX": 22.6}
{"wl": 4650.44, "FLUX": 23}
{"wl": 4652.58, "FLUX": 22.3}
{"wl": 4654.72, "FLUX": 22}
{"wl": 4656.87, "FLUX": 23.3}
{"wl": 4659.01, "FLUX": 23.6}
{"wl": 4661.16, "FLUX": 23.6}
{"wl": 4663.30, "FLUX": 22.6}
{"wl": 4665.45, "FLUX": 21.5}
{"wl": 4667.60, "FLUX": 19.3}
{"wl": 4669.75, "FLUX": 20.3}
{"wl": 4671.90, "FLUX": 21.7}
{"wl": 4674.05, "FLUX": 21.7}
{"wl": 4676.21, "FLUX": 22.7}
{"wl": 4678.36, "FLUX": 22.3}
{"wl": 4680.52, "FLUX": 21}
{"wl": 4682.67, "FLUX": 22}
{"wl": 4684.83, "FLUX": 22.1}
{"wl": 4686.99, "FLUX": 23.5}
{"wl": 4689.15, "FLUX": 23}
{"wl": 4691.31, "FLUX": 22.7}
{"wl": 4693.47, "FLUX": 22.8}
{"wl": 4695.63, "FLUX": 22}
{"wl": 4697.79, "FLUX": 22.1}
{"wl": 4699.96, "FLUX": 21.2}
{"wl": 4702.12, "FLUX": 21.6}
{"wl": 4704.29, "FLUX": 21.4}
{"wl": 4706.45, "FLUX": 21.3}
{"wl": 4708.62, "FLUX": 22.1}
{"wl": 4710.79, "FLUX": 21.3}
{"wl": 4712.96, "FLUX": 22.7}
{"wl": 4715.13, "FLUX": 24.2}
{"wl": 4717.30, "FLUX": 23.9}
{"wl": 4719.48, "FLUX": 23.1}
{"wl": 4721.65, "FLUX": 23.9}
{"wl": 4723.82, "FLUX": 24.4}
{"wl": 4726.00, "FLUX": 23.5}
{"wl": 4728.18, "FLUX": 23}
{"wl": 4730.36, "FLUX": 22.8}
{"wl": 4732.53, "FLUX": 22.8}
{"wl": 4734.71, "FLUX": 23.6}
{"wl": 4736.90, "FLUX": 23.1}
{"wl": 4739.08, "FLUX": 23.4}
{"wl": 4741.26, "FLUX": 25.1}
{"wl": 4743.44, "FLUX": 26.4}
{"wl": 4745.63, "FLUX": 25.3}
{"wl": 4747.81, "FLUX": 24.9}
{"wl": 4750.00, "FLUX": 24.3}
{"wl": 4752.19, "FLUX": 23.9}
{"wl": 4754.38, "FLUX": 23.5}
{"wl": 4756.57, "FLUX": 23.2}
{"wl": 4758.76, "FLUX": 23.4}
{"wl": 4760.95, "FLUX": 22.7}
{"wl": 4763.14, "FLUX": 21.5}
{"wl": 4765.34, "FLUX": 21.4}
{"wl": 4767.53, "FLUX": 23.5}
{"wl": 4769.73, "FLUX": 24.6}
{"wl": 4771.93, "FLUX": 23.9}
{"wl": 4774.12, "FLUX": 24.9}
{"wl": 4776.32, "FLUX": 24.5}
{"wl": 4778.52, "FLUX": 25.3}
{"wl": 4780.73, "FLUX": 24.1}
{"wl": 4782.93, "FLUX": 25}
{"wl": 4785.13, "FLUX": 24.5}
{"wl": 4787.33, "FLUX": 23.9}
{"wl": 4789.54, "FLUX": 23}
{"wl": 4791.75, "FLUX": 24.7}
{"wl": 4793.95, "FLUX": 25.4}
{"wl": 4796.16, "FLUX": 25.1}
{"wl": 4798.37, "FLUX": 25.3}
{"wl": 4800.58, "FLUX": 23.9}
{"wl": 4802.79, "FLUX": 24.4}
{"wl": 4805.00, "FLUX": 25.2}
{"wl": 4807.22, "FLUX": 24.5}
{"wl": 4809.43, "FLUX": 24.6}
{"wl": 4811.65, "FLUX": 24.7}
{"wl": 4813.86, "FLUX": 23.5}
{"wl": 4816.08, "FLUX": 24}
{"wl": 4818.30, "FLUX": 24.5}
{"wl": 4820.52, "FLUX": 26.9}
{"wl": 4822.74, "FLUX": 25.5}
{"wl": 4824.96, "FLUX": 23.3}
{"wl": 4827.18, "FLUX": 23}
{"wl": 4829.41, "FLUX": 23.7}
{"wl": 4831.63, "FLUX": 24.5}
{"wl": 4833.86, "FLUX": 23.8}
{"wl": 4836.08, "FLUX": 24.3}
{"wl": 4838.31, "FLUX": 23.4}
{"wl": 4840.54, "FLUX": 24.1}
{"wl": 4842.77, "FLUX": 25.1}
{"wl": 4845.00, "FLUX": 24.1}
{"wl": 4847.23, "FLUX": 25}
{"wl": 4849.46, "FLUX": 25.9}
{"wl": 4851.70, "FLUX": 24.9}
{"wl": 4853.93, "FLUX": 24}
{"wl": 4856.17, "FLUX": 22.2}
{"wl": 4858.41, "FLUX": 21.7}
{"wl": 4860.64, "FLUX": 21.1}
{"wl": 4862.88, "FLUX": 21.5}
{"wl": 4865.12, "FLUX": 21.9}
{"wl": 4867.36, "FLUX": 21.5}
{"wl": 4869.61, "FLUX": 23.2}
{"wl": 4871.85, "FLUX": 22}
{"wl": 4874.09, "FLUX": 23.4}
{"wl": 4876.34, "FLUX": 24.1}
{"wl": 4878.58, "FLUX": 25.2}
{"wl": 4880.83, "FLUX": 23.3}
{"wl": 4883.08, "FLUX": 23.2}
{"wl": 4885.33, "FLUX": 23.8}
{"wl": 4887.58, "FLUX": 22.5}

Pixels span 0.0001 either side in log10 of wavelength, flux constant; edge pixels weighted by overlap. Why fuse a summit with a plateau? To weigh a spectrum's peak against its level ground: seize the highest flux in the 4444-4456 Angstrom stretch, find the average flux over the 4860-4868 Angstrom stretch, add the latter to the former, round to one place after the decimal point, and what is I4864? 44.1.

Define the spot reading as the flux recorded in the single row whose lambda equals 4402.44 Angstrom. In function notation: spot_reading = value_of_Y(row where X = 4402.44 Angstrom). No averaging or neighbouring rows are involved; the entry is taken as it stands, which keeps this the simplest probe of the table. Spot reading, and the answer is 18.4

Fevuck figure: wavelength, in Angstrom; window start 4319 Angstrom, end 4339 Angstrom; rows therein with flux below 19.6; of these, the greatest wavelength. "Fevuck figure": 4338.04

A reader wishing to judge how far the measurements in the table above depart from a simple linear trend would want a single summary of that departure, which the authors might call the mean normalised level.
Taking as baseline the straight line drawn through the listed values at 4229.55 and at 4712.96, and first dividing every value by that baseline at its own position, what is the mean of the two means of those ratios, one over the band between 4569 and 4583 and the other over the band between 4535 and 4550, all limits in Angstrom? 1.11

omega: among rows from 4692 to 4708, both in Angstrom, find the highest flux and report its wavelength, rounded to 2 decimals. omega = 4693.47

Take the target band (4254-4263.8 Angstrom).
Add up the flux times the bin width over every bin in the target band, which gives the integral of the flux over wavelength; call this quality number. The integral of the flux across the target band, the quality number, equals 150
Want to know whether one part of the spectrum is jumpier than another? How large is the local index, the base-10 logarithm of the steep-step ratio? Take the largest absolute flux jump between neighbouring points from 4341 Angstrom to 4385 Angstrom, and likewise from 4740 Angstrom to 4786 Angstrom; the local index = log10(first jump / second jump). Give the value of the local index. -0.043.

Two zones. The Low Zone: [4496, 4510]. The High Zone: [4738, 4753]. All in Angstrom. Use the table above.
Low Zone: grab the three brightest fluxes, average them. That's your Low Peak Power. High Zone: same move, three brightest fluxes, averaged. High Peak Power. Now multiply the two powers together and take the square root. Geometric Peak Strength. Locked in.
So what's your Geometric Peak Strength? 24.8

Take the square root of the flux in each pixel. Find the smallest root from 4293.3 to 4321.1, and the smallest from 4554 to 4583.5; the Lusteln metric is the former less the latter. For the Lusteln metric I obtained -1.4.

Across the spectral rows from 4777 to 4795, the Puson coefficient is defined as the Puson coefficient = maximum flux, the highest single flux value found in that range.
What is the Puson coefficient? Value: 25.4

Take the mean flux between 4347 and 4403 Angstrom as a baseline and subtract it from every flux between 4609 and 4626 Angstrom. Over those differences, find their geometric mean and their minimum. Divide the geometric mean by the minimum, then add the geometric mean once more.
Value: 8.0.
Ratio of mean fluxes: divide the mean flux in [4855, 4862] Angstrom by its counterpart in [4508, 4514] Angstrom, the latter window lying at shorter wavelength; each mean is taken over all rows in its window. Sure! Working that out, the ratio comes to 0.98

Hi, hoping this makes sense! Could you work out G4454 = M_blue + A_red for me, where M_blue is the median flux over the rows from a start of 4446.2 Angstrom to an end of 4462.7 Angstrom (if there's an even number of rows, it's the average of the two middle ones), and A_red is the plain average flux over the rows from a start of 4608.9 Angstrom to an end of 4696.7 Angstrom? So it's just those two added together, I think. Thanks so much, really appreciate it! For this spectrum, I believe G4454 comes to 42.0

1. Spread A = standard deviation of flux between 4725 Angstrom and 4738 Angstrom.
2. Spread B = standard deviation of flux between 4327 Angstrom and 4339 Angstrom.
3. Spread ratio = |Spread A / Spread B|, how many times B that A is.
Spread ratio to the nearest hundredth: 0.35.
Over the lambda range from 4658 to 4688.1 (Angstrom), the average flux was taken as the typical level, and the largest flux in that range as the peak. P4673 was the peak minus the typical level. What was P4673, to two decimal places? 1.61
